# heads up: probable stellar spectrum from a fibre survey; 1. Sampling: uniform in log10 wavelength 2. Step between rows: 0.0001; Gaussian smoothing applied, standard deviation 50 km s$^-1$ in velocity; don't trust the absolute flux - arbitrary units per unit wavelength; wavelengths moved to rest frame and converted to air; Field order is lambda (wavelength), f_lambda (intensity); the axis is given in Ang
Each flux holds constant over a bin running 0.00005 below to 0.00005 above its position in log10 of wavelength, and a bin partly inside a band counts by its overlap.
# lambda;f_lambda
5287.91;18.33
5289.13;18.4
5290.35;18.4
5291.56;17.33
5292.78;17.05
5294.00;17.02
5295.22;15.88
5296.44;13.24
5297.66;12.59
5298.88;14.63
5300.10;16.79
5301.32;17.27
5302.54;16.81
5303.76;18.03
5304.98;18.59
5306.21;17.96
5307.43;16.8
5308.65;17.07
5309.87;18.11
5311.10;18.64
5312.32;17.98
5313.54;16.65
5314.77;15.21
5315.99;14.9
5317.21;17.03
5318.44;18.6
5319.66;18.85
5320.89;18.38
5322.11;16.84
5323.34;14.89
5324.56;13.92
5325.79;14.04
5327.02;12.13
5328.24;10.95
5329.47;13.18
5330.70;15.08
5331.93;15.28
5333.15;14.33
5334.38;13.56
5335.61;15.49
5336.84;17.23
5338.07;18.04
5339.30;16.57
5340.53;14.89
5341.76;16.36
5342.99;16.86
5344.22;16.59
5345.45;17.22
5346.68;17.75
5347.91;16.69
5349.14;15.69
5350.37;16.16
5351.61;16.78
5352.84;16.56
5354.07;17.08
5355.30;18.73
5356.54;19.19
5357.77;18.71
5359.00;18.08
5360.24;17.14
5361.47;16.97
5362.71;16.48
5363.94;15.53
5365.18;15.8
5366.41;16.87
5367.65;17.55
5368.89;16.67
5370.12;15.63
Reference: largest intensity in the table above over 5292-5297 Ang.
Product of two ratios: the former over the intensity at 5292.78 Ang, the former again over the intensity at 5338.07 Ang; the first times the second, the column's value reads 0.95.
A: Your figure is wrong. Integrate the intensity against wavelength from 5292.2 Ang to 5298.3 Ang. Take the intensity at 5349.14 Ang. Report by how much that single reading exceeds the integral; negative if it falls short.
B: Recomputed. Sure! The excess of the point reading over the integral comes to -77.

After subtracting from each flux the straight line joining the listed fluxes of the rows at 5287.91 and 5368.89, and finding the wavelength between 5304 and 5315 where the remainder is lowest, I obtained 5314.77 Ang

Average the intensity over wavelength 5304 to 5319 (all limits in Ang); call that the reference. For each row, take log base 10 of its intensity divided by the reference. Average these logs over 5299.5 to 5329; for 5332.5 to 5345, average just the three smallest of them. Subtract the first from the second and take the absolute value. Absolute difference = 0.060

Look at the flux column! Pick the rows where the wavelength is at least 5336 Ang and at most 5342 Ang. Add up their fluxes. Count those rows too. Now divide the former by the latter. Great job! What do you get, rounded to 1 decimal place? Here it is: 16.6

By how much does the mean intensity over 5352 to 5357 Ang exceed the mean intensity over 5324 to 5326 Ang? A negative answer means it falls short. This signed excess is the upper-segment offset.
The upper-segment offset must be 4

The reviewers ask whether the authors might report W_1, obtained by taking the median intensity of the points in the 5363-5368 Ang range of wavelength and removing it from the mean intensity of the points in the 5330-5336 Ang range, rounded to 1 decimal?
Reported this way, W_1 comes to -1.6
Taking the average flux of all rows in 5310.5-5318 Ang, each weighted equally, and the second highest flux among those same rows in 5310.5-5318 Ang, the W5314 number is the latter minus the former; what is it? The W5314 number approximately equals 1.2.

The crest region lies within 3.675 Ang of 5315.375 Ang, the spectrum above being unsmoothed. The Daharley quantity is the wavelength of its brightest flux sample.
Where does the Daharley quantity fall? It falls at 5318.44 Ang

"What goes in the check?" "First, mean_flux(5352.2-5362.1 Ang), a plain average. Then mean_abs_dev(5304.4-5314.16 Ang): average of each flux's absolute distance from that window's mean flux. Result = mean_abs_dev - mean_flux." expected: -17.1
